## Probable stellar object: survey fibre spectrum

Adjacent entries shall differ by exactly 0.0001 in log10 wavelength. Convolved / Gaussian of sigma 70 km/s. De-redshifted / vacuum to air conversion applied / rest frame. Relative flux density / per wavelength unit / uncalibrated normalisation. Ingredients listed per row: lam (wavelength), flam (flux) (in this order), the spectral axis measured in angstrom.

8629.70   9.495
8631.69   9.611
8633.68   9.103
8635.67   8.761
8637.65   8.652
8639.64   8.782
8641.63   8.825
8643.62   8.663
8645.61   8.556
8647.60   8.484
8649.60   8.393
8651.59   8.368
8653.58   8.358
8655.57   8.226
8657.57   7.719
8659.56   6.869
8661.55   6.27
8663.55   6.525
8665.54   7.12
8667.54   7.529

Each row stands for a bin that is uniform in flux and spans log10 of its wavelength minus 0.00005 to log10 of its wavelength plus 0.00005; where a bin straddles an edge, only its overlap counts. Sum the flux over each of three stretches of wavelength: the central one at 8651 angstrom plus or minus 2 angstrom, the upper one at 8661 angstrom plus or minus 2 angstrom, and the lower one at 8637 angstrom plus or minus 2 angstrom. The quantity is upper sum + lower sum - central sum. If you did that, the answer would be 13.8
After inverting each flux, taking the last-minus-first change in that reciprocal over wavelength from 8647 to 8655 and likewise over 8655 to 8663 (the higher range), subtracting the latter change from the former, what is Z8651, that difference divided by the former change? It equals -20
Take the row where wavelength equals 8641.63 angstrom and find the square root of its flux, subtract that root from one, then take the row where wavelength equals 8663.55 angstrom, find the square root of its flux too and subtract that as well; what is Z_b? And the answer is -4.53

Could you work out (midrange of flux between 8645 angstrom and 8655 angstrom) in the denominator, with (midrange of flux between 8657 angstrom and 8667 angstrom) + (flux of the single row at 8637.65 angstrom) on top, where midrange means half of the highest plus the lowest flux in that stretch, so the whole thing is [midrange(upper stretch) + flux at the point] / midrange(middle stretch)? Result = 1.85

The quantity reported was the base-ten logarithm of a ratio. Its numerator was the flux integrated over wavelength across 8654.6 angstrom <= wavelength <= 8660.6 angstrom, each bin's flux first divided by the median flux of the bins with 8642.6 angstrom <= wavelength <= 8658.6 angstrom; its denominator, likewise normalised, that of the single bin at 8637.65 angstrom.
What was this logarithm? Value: 0.72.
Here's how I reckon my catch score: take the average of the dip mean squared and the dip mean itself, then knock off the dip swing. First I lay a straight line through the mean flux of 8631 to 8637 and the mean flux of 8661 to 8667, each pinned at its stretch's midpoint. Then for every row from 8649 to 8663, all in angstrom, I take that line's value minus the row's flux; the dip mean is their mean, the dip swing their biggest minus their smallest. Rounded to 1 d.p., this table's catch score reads -1.6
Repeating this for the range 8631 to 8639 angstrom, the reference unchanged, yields -0.5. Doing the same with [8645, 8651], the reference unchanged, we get -0.3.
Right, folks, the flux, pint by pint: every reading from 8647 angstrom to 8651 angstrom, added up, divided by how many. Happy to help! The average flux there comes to 8.4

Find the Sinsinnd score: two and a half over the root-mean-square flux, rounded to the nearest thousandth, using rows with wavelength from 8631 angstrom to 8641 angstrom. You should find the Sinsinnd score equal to 0.278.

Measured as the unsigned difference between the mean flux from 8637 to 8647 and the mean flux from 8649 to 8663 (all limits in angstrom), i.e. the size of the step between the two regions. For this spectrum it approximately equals 1.0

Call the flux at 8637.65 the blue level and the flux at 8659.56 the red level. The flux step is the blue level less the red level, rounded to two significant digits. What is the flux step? 1.8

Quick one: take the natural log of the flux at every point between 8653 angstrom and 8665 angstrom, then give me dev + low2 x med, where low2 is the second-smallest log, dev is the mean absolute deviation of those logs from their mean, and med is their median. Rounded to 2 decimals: 3.83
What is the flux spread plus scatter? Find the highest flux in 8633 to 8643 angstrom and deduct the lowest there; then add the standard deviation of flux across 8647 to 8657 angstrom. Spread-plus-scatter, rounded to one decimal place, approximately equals 0.5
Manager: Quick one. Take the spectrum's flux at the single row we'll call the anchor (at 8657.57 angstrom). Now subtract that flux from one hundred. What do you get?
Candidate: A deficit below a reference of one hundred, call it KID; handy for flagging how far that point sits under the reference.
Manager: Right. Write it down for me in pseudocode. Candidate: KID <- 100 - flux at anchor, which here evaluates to 92.3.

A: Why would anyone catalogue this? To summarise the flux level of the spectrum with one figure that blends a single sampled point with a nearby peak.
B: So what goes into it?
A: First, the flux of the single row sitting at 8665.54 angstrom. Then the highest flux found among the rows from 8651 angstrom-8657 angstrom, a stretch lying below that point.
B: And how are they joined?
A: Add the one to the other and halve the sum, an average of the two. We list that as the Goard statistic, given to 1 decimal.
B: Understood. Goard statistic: 7.7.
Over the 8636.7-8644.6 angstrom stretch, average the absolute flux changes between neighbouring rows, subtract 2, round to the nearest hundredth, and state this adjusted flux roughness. -1.89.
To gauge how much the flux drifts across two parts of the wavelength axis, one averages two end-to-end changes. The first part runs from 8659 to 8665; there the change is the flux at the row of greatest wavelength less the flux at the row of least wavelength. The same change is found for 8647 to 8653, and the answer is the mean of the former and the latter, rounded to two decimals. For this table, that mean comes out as -0.23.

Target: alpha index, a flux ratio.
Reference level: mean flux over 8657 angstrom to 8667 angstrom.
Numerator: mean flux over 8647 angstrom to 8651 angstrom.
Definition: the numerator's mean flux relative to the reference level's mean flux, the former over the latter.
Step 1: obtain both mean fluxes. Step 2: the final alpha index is 1.22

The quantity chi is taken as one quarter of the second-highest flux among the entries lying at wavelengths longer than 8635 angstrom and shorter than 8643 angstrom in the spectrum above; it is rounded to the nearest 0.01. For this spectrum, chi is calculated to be 2.20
